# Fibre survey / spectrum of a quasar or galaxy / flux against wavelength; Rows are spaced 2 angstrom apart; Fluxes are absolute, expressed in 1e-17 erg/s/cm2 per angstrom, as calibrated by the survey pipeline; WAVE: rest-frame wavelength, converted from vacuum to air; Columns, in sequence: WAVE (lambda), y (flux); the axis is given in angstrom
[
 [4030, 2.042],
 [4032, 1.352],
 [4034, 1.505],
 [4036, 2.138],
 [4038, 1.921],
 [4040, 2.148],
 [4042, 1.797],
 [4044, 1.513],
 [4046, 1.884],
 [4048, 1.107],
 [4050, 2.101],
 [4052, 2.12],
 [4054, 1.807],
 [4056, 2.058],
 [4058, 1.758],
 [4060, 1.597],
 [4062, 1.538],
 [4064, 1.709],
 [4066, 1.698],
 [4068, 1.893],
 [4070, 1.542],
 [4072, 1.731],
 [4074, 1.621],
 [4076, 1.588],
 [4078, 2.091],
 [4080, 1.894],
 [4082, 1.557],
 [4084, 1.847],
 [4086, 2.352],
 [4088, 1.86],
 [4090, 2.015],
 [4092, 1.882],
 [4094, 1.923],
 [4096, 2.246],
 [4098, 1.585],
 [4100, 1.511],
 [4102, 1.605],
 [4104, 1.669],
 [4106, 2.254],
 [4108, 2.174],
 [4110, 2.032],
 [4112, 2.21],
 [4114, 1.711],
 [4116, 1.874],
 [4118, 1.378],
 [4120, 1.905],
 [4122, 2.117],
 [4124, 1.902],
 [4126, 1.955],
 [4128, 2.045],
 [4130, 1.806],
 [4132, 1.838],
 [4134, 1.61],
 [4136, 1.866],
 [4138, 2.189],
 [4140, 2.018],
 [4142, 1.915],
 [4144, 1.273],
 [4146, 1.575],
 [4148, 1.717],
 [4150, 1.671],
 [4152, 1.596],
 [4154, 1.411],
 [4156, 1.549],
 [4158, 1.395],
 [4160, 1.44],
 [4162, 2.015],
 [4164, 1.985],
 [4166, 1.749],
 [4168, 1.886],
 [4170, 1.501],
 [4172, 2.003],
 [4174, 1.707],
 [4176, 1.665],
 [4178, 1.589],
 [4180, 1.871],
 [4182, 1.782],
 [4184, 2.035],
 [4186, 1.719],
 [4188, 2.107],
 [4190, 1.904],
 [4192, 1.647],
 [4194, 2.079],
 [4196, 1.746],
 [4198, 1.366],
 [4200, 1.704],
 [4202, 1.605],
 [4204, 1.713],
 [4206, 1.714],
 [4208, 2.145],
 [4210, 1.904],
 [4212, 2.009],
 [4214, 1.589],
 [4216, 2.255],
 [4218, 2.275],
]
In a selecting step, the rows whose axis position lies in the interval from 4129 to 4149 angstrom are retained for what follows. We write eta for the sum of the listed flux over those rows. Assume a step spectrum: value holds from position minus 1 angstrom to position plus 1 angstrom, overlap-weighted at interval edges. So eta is 17.8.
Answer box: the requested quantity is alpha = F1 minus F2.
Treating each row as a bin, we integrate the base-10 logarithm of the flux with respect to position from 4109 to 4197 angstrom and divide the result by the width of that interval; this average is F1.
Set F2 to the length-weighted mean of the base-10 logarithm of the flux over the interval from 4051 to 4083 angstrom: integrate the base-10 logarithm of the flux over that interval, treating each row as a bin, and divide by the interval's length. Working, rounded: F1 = 0.250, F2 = 0.244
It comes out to 0.007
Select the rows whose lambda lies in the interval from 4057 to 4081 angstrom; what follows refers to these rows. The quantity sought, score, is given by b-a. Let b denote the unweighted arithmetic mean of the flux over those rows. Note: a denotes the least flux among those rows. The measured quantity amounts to 0.18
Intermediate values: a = 1.538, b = 1.72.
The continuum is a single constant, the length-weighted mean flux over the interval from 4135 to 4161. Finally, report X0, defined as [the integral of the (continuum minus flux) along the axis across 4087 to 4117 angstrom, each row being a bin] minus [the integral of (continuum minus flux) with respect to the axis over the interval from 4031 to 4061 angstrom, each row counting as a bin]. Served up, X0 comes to -3.5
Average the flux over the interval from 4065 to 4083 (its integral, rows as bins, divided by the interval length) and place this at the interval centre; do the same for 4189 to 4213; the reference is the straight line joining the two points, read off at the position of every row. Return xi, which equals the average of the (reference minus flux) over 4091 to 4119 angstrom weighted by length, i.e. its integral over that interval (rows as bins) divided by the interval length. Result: -0.11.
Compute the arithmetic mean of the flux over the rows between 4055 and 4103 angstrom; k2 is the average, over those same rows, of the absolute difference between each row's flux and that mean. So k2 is 0.192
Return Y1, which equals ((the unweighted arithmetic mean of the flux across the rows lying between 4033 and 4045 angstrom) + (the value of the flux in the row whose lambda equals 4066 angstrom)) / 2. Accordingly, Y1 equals 1.77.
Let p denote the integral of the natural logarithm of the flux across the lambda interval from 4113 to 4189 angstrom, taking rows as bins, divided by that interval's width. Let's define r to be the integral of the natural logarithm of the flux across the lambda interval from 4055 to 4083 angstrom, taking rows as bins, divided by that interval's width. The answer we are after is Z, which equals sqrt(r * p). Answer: 0.55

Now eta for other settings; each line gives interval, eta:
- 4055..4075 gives 17.1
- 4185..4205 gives 17.6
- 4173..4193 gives 18.0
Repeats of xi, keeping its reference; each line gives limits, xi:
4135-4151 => -0.01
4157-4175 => 0.04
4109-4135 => -0.12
